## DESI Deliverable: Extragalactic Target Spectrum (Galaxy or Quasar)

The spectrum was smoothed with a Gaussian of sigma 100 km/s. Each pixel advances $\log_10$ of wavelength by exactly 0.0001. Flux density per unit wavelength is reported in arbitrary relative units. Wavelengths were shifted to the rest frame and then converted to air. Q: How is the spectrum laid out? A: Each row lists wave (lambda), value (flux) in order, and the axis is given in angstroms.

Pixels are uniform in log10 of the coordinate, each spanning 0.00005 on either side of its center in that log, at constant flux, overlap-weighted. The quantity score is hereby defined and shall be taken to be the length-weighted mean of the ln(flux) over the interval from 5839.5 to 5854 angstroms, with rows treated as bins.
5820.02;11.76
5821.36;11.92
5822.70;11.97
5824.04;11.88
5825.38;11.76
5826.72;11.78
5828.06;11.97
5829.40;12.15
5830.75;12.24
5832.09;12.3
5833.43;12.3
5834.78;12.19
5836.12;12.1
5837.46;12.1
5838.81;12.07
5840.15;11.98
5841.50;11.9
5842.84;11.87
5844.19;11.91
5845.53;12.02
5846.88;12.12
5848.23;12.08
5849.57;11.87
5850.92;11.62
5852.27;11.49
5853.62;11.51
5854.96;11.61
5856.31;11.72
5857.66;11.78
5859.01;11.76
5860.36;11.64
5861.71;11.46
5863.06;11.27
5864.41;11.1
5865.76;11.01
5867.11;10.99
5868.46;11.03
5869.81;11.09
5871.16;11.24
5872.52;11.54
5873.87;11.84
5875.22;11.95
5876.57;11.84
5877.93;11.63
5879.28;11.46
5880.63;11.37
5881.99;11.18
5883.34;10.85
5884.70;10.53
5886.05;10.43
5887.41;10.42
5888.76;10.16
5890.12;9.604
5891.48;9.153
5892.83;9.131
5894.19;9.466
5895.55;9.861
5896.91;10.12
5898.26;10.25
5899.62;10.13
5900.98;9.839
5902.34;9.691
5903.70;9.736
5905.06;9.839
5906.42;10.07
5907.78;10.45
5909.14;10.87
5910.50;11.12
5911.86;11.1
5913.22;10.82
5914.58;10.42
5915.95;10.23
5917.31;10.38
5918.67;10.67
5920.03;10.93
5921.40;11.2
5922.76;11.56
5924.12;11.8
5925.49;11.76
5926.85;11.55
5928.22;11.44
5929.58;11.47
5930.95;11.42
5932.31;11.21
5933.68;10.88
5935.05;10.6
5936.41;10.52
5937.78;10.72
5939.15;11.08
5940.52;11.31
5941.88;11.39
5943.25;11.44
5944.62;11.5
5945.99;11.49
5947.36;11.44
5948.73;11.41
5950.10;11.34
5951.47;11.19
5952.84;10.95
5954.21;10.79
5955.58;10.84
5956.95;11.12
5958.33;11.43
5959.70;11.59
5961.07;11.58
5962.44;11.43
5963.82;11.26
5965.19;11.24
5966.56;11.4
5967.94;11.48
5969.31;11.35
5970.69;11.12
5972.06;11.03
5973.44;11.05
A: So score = 2.47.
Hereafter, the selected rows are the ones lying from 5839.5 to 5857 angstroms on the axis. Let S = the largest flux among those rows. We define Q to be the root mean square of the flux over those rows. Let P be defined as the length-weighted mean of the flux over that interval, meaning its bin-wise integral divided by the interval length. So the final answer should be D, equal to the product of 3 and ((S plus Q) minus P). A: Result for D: 36.4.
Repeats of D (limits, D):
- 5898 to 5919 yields 33.4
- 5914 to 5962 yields 35.4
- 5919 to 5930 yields 35.5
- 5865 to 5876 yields 35.8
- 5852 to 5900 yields 35.9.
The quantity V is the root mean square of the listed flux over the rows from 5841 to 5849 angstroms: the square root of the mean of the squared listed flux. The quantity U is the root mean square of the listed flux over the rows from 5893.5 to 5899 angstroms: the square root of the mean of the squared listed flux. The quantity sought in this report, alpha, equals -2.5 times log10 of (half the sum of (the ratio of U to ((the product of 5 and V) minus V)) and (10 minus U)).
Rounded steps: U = 9.93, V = 11.98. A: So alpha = 2.14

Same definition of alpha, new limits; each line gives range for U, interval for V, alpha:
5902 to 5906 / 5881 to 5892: 1.55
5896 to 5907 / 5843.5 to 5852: 2.27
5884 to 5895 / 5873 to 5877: 1.95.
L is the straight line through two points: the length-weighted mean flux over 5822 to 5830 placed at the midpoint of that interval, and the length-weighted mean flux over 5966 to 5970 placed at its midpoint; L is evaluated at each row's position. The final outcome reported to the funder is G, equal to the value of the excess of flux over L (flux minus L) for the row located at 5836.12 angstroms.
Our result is 0.21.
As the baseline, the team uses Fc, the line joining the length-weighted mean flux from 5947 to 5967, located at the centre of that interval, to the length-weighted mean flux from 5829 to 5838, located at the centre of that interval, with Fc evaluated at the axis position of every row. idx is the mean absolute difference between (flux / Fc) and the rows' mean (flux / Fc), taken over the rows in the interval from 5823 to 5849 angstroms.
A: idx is 0.012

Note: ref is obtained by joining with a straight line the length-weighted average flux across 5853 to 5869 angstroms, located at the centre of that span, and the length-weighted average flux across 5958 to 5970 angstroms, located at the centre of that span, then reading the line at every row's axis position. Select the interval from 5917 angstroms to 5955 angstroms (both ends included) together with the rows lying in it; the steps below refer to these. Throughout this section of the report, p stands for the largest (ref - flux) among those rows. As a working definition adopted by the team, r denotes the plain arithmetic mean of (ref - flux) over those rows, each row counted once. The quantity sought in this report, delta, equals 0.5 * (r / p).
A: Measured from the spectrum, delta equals 0.1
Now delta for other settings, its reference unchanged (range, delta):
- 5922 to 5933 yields -0.3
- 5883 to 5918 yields 0.3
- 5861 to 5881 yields 0.0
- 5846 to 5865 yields -0.4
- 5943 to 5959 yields 0.1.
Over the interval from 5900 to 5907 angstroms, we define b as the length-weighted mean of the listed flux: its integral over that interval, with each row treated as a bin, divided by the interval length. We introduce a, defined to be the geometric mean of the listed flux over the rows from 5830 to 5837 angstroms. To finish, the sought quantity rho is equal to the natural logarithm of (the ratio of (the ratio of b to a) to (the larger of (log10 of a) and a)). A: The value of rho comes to -2.72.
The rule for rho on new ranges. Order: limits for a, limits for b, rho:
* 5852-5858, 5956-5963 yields -2.47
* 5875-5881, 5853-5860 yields -2.45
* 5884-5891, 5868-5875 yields -2.22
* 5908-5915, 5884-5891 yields -2.45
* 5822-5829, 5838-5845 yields -2.47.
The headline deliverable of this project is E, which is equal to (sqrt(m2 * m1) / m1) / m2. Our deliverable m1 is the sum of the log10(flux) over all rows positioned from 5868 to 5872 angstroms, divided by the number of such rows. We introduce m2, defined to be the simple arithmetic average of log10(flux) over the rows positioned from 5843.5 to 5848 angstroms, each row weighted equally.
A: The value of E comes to 0.941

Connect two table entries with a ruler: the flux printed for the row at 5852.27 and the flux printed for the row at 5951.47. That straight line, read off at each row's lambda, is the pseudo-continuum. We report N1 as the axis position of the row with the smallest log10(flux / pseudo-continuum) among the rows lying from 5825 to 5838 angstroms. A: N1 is 5825.38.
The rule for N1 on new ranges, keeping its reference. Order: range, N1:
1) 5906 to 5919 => 5906.42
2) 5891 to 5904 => 5892.83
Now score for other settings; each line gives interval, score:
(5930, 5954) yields 2.41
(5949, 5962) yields 2.42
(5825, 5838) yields 2.49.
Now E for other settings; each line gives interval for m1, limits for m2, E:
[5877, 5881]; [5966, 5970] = 0.945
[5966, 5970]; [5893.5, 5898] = 0.977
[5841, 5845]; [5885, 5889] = 0.958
